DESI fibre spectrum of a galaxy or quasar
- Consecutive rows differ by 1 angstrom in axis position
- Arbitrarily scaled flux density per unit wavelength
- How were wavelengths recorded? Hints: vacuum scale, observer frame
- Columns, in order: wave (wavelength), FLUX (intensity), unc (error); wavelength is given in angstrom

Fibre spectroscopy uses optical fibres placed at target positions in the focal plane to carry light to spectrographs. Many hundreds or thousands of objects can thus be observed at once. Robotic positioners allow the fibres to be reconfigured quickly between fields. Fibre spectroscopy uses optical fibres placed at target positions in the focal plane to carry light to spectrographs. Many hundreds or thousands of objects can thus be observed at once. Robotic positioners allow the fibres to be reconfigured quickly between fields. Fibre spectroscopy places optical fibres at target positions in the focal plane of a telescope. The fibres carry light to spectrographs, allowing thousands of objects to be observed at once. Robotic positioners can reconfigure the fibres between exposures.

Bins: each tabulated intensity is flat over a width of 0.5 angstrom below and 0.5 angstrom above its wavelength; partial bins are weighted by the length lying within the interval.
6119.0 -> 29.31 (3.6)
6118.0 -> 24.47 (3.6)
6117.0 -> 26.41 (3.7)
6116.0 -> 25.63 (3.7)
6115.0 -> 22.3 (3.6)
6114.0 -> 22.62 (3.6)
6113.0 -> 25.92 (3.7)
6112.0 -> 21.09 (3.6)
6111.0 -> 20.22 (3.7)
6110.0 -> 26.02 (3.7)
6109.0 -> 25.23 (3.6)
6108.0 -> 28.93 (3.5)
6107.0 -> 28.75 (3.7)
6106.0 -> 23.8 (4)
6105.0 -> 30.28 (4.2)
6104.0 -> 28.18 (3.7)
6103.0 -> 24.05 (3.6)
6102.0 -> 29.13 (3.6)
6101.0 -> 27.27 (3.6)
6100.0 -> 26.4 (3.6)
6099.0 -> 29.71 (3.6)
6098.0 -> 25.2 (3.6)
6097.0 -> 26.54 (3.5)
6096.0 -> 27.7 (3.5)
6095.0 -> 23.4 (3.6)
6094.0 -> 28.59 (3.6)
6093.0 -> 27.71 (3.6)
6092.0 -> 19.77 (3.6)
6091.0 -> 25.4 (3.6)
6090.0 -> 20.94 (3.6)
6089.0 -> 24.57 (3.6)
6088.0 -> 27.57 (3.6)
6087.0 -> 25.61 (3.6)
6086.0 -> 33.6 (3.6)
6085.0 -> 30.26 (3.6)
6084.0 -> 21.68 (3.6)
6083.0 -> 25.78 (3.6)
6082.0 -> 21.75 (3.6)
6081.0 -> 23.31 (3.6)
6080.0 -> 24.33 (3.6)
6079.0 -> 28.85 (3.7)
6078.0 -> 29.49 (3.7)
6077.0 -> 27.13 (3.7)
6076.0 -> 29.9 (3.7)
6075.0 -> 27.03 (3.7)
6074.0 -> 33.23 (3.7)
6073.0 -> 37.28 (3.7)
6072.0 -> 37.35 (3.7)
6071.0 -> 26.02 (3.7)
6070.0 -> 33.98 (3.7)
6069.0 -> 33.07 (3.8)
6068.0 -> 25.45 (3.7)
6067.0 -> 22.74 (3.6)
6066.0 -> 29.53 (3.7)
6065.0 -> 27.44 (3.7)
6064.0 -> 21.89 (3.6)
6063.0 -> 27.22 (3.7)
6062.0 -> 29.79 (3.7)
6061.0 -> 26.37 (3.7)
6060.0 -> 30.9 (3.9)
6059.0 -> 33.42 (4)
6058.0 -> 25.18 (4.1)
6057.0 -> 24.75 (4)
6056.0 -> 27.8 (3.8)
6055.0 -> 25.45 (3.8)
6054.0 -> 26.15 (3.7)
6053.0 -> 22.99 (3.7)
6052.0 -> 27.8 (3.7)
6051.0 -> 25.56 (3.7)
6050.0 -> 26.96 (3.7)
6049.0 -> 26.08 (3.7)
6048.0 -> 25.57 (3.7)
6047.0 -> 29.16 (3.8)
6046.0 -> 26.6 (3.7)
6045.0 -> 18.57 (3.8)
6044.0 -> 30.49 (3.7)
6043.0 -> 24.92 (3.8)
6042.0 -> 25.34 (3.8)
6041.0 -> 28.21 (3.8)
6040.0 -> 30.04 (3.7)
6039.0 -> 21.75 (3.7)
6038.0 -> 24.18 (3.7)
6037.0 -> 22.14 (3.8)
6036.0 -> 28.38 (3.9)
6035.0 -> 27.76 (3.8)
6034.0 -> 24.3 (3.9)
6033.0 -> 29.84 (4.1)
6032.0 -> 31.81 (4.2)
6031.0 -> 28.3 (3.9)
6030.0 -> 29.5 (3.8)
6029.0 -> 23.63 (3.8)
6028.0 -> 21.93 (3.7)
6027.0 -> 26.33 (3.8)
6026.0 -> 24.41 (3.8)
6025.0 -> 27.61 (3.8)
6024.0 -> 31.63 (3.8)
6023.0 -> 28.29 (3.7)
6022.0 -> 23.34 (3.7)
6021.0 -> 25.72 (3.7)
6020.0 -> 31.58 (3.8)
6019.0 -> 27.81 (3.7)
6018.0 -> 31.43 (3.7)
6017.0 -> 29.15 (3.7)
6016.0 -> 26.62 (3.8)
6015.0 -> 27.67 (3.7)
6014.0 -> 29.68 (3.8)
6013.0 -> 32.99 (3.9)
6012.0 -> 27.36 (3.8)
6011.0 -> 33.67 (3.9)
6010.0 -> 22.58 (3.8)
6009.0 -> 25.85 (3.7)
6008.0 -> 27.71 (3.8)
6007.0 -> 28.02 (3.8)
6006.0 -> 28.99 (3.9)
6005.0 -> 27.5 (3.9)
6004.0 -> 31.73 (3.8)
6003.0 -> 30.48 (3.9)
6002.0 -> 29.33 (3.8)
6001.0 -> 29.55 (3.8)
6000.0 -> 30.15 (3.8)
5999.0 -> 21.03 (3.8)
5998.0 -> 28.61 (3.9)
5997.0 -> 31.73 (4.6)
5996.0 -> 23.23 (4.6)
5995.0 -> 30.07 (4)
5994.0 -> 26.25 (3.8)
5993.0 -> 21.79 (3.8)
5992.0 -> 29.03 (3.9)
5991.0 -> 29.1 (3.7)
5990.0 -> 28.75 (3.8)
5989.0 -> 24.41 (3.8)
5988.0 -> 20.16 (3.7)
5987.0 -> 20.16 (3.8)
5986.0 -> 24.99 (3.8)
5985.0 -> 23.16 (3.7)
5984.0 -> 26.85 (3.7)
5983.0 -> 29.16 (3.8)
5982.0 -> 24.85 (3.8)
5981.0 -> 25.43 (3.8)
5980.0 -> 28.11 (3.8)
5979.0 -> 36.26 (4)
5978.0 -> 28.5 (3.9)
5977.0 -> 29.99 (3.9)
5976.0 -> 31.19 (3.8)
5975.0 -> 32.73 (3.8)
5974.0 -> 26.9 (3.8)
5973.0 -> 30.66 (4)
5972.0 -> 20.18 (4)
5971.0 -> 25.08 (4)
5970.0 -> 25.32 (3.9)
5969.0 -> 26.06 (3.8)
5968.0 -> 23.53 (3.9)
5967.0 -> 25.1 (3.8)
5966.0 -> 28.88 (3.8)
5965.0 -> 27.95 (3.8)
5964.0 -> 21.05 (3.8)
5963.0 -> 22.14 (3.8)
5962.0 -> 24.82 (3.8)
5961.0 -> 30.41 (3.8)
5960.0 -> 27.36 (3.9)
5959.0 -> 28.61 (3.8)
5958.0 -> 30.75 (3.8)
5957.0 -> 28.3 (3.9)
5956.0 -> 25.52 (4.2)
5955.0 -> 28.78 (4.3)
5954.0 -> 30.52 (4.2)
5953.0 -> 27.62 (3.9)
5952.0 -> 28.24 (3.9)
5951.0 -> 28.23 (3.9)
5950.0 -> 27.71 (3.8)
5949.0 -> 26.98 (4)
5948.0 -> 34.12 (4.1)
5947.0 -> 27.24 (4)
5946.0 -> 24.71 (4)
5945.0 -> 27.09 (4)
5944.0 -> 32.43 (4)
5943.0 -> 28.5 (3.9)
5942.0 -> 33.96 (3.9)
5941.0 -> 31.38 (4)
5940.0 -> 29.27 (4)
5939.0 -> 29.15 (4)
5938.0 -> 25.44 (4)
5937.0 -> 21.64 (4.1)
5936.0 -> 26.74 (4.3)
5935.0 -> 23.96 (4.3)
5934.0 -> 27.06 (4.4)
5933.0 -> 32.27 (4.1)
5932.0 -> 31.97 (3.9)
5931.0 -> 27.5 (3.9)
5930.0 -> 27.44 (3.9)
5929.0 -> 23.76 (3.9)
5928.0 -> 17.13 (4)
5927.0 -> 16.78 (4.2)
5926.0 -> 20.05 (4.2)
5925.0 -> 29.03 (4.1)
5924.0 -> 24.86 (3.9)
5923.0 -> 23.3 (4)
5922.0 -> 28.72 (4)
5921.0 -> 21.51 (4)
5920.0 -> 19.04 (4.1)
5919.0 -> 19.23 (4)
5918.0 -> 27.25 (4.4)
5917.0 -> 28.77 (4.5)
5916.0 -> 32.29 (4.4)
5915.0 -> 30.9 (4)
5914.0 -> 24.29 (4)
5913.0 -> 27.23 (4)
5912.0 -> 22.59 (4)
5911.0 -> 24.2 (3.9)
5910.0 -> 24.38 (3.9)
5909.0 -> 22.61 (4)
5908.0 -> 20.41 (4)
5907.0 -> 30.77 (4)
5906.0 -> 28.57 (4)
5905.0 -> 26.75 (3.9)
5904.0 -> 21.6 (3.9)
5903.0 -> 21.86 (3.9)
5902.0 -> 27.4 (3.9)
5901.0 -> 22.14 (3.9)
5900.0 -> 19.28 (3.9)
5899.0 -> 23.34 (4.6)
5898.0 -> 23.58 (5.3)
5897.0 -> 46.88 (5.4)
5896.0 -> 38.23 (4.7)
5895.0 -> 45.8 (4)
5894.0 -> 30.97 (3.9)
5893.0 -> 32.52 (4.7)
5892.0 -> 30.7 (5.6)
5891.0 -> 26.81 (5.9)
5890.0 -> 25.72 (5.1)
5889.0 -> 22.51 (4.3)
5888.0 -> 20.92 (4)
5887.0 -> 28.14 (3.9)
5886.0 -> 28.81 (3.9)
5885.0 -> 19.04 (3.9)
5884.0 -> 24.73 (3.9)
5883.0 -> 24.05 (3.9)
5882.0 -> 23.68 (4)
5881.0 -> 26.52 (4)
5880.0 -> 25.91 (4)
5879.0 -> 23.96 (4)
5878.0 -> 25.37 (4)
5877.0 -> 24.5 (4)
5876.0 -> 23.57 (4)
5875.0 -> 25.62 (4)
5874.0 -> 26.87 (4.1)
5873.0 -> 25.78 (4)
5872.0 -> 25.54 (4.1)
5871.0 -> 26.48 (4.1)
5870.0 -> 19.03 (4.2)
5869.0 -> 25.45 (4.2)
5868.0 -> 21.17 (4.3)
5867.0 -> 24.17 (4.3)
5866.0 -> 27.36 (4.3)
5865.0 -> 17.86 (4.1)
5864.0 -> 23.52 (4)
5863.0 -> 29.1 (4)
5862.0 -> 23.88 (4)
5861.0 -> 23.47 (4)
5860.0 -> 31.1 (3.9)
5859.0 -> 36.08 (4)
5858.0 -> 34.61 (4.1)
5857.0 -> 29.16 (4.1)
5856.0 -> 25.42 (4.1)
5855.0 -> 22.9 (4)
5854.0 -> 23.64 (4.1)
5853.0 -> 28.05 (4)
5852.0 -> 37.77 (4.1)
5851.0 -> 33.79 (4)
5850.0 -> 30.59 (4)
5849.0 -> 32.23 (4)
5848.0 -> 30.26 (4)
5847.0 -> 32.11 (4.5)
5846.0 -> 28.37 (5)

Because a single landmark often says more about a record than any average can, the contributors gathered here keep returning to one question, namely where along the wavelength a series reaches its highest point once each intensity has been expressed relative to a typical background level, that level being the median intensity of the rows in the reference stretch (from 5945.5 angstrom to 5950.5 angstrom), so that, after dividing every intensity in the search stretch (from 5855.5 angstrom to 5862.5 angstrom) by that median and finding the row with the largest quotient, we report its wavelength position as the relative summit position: 5859.0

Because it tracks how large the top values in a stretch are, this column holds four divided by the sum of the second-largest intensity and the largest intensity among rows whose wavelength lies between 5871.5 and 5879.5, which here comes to 0.0760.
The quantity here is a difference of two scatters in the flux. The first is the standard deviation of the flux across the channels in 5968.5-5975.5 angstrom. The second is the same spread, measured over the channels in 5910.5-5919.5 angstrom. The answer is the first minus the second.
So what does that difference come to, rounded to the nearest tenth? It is -0.1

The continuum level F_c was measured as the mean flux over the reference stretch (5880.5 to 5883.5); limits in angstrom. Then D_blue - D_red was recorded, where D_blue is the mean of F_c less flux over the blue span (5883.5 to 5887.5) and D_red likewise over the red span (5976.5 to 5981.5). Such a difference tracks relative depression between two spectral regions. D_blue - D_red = 4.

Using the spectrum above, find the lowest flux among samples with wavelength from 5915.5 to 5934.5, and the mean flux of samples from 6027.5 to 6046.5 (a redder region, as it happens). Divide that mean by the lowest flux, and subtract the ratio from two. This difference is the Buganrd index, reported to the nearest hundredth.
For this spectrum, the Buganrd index 0.44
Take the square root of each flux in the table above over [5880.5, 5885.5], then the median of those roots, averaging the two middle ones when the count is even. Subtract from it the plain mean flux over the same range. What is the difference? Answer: -18.7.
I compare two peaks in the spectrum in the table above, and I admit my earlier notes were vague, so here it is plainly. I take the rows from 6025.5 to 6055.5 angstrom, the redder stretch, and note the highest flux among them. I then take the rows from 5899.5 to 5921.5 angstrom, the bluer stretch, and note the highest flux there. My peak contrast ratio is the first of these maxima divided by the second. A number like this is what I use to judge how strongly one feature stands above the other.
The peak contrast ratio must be 0.99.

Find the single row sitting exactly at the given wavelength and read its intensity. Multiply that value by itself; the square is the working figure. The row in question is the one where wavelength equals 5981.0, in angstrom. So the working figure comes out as 647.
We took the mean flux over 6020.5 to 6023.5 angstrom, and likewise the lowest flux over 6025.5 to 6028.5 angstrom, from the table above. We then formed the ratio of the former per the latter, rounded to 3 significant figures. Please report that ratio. 1.18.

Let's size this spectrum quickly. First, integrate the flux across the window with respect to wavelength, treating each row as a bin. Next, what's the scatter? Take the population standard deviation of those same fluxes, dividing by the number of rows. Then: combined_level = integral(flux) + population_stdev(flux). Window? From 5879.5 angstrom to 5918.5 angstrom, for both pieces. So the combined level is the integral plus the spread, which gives 1058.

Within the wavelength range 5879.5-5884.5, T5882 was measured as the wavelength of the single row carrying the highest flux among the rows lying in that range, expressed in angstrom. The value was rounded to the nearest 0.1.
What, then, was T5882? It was 5881.0 angstrom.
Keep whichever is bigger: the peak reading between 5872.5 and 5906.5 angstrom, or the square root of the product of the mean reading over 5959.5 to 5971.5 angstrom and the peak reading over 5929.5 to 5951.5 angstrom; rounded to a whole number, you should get 47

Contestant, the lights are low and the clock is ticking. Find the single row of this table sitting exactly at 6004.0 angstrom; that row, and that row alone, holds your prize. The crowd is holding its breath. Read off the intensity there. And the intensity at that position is 31.73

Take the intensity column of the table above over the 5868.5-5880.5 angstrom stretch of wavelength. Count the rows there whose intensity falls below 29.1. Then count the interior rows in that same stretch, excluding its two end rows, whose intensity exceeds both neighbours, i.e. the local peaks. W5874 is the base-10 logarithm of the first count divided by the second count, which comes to 0.60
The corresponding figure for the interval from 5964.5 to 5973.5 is 0.60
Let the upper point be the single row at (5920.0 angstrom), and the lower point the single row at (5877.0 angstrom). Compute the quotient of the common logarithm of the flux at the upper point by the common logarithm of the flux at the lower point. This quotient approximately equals 0.92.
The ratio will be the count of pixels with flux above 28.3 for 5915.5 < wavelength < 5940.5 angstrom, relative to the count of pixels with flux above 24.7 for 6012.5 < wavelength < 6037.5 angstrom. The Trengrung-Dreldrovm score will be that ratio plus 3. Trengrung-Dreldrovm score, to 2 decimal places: 3.42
